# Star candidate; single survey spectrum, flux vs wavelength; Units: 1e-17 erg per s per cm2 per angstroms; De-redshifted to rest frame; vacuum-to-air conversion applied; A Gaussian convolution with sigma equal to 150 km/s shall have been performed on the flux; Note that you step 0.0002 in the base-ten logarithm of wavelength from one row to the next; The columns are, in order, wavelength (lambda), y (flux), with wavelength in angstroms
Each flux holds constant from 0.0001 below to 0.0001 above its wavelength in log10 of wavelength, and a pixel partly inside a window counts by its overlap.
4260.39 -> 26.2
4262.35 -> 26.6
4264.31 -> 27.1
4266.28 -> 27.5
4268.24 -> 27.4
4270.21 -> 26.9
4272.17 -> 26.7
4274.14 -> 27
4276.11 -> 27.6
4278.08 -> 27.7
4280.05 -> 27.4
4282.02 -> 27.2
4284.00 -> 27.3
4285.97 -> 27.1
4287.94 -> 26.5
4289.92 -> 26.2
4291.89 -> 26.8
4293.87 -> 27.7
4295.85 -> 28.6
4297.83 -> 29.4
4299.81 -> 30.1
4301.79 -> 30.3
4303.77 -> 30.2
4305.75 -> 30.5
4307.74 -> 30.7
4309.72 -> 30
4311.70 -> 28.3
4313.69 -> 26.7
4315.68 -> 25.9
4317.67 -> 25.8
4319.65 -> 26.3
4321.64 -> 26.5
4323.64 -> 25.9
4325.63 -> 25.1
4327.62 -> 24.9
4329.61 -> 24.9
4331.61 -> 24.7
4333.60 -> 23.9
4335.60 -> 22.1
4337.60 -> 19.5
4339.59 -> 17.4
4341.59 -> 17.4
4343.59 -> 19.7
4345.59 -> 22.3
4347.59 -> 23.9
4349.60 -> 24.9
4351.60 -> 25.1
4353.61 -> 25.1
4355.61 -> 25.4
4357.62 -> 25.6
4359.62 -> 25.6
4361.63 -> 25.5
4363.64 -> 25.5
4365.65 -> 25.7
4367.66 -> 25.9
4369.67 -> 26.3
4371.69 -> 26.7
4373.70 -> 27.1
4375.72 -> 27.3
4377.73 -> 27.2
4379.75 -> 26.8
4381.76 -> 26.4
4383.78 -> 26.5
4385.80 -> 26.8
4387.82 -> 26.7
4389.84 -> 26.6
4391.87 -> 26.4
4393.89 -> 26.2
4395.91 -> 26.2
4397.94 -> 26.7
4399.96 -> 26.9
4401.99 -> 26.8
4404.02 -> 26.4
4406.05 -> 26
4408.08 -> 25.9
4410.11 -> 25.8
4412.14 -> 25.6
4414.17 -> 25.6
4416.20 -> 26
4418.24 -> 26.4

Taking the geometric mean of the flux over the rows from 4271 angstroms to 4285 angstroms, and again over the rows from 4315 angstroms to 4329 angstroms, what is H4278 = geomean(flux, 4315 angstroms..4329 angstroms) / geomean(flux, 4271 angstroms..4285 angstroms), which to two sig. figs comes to 0.94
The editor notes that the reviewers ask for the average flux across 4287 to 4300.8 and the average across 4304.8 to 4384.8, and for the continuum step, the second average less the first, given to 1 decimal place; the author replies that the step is -2.6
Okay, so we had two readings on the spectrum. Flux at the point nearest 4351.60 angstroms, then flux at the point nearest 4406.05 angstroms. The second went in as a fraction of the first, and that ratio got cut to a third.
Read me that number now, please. 0.345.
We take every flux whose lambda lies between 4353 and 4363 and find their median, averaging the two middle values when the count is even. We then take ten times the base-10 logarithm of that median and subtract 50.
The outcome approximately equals -35.9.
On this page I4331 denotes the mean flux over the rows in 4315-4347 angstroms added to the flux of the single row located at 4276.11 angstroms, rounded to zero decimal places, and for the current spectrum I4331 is 51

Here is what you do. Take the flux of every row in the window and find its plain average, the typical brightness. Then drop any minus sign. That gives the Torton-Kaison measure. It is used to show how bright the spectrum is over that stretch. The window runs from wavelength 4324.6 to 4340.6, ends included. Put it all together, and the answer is 23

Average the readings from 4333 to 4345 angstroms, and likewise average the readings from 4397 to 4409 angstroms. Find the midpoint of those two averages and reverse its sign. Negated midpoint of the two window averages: -23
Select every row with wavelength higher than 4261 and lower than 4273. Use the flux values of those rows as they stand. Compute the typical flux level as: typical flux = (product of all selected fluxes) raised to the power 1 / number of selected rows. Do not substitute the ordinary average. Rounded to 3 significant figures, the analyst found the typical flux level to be 27.0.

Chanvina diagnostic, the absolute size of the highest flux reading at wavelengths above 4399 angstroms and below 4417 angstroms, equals 26.9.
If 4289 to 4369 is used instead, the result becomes 30.7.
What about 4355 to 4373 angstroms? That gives 26.7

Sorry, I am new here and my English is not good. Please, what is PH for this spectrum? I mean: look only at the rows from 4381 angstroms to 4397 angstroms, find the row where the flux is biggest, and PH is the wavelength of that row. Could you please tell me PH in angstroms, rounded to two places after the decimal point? 4385.80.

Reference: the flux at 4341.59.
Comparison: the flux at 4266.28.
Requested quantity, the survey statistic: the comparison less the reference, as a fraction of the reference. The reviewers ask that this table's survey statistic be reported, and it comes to 0.58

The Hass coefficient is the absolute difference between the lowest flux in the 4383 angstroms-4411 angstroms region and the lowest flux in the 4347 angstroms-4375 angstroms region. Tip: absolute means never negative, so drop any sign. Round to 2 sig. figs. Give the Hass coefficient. 1.9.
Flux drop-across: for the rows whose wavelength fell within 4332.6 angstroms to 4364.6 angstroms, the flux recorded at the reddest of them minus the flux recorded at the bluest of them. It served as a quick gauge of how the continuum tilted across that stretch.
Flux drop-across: 1.6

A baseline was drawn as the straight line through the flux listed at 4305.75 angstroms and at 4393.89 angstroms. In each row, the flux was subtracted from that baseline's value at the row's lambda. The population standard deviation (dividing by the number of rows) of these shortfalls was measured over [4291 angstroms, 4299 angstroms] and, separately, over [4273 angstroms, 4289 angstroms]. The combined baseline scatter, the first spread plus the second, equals 1.4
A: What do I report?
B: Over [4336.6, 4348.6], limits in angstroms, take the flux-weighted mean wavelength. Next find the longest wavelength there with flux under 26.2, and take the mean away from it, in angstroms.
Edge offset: 4.7 angstroms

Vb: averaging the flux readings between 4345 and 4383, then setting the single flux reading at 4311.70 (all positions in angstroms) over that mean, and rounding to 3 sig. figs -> 1.10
